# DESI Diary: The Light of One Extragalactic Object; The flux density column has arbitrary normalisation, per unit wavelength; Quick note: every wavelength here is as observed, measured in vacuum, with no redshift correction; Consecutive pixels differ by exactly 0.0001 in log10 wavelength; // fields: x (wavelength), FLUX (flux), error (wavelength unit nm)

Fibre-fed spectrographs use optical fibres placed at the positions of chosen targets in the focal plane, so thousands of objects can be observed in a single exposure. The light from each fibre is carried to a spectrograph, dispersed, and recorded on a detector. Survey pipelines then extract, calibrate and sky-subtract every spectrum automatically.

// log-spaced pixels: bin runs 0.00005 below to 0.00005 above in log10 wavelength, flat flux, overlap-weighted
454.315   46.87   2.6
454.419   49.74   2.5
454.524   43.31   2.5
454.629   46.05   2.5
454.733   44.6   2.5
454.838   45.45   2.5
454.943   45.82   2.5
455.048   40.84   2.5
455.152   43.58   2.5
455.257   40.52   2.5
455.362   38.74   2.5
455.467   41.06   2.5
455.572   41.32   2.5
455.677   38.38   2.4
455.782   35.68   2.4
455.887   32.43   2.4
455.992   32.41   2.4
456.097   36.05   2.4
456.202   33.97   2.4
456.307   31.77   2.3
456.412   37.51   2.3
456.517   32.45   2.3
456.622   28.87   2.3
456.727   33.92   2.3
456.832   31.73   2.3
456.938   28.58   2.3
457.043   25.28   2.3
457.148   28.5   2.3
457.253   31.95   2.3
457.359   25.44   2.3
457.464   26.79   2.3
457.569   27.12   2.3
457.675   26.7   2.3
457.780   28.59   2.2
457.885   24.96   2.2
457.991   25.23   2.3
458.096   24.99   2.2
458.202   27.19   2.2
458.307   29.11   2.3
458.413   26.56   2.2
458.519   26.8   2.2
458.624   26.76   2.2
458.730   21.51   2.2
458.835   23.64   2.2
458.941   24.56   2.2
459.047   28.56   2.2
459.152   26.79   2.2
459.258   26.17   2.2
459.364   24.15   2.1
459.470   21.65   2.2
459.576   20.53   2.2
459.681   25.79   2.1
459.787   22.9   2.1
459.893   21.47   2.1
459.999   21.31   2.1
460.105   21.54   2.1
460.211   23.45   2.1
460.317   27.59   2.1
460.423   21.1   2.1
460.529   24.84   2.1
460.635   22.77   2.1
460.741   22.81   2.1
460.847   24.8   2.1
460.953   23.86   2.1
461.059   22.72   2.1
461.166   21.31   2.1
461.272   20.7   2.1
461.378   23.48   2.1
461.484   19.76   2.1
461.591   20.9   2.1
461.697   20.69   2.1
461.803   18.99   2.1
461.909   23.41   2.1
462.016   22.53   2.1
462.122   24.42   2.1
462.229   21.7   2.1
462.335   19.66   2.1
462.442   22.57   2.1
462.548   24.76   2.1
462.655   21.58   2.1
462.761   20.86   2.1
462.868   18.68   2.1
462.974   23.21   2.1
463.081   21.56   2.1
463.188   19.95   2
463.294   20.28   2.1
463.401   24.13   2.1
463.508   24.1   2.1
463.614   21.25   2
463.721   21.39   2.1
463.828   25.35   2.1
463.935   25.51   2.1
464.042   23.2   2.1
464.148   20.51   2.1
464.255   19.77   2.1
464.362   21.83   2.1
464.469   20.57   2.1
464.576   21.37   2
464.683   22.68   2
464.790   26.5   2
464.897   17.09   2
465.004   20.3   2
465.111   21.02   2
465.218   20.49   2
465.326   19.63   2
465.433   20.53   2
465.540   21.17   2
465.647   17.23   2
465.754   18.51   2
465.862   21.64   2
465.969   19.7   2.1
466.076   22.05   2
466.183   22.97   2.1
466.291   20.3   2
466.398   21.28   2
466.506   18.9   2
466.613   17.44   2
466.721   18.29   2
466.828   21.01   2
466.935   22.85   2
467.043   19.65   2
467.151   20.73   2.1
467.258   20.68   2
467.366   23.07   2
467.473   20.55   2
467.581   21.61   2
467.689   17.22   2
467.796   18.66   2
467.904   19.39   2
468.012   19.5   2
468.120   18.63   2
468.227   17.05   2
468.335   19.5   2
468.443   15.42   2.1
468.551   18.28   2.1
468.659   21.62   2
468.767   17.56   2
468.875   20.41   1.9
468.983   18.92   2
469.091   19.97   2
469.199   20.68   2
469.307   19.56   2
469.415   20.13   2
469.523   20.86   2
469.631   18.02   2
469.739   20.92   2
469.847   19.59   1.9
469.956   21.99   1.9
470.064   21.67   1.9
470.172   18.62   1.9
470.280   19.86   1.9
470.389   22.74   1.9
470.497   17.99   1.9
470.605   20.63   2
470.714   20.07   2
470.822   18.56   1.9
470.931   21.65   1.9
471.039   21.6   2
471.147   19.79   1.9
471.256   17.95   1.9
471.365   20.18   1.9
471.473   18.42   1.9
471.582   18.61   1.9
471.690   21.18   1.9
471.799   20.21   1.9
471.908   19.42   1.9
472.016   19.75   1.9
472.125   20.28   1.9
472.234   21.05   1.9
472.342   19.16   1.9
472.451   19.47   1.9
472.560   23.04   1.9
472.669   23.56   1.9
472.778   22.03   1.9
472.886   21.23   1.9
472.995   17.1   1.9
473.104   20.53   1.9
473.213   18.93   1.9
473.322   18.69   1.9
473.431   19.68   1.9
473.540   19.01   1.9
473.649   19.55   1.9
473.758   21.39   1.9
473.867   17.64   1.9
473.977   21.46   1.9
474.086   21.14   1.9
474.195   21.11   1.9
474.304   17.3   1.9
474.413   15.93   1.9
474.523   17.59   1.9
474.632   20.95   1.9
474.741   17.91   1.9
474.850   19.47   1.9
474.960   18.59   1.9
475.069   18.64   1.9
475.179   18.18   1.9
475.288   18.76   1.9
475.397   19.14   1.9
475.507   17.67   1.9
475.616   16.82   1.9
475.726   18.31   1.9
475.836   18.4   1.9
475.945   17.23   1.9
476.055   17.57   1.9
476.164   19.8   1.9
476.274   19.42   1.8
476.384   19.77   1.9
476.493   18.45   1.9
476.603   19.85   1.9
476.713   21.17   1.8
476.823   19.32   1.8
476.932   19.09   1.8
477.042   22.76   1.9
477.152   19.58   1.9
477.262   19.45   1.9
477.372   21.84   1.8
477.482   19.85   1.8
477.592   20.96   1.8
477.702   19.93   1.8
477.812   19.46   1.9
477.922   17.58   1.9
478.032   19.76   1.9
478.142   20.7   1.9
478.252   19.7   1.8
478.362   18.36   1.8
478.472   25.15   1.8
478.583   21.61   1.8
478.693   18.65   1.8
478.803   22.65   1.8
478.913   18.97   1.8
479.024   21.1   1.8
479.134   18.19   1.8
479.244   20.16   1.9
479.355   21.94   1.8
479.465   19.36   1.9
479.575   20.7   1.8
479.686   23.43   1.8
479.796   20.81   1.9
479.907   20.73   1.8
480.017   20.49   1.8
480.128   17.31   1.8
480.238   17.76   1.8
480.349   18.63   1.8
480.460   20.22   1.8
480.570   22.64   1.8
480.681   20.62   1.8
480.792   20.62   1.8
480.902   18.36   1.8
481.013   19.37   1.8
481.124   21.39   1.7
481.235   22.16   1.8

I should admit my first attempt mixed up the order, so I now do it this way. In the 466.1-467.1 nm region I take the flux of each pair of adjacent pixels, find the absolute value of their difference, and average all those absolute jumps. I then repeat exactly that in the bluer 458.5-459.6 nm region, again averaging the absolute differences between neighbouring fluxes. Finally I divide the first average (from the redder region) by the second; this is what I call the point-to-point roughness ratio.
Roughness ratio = 0.99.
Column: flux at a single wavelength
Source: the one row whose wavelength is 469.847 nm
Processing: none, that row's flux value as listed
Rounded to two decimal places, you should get 19.59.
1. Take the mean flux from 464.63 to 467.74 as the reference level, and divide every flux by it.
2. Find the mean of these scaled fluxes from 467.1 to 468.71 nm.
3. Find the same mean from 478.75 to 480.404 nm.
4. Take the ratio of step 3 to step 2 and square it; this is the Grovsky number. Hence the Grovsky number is 1.07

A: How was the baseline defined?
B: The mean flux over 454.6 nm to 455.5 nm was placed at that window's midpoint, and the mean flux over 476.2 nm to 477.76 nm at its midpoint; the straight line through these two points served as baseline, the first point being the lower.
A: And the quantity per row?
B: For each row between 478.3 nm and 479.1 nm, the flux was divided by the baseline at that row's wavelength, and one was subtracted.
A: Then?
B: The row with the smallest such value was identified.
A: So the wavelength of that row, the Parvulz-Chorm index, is 478.362 nm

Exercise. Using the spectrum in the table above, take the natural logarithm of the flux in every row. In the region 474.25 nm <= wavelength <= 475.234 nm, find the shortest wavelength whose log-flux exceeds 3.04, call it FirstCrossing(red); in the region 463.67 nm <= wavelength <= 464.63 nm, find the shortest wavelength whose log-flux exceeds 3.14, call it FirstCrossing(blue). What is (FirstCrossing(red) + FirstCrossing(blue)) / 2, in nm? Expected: 469.23 nm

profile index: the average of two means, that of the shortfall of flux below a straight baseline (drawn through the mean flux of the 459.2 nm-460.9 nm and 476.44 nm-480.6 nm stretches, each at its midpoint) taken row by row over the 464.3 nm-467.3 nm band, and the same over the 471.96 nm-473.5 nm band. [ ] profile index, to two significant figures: 1.3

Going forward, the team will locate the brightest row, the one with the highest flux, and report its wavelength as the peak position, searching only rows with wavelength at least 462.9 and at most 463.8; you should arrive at 463.401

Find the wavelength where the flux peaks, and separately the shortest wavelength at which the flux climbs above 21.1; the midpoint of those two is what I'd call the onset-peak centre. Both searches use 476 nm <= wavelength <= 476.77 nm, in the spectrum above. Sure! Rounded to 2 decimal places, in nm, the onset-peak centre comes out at 476.71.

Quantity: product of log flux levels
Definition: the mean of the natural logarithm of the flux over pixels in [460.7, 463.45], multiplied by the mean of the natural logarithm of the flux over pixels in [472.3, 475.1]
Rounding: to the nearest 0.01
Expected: 9.17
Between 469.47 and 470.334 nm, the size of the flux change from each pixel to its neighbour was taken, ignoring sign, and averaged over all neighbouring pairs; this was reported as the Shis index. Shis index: 2.01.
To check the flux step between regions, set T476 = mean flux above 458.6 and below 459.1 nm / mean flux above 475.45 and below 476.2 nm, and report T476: 1.39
